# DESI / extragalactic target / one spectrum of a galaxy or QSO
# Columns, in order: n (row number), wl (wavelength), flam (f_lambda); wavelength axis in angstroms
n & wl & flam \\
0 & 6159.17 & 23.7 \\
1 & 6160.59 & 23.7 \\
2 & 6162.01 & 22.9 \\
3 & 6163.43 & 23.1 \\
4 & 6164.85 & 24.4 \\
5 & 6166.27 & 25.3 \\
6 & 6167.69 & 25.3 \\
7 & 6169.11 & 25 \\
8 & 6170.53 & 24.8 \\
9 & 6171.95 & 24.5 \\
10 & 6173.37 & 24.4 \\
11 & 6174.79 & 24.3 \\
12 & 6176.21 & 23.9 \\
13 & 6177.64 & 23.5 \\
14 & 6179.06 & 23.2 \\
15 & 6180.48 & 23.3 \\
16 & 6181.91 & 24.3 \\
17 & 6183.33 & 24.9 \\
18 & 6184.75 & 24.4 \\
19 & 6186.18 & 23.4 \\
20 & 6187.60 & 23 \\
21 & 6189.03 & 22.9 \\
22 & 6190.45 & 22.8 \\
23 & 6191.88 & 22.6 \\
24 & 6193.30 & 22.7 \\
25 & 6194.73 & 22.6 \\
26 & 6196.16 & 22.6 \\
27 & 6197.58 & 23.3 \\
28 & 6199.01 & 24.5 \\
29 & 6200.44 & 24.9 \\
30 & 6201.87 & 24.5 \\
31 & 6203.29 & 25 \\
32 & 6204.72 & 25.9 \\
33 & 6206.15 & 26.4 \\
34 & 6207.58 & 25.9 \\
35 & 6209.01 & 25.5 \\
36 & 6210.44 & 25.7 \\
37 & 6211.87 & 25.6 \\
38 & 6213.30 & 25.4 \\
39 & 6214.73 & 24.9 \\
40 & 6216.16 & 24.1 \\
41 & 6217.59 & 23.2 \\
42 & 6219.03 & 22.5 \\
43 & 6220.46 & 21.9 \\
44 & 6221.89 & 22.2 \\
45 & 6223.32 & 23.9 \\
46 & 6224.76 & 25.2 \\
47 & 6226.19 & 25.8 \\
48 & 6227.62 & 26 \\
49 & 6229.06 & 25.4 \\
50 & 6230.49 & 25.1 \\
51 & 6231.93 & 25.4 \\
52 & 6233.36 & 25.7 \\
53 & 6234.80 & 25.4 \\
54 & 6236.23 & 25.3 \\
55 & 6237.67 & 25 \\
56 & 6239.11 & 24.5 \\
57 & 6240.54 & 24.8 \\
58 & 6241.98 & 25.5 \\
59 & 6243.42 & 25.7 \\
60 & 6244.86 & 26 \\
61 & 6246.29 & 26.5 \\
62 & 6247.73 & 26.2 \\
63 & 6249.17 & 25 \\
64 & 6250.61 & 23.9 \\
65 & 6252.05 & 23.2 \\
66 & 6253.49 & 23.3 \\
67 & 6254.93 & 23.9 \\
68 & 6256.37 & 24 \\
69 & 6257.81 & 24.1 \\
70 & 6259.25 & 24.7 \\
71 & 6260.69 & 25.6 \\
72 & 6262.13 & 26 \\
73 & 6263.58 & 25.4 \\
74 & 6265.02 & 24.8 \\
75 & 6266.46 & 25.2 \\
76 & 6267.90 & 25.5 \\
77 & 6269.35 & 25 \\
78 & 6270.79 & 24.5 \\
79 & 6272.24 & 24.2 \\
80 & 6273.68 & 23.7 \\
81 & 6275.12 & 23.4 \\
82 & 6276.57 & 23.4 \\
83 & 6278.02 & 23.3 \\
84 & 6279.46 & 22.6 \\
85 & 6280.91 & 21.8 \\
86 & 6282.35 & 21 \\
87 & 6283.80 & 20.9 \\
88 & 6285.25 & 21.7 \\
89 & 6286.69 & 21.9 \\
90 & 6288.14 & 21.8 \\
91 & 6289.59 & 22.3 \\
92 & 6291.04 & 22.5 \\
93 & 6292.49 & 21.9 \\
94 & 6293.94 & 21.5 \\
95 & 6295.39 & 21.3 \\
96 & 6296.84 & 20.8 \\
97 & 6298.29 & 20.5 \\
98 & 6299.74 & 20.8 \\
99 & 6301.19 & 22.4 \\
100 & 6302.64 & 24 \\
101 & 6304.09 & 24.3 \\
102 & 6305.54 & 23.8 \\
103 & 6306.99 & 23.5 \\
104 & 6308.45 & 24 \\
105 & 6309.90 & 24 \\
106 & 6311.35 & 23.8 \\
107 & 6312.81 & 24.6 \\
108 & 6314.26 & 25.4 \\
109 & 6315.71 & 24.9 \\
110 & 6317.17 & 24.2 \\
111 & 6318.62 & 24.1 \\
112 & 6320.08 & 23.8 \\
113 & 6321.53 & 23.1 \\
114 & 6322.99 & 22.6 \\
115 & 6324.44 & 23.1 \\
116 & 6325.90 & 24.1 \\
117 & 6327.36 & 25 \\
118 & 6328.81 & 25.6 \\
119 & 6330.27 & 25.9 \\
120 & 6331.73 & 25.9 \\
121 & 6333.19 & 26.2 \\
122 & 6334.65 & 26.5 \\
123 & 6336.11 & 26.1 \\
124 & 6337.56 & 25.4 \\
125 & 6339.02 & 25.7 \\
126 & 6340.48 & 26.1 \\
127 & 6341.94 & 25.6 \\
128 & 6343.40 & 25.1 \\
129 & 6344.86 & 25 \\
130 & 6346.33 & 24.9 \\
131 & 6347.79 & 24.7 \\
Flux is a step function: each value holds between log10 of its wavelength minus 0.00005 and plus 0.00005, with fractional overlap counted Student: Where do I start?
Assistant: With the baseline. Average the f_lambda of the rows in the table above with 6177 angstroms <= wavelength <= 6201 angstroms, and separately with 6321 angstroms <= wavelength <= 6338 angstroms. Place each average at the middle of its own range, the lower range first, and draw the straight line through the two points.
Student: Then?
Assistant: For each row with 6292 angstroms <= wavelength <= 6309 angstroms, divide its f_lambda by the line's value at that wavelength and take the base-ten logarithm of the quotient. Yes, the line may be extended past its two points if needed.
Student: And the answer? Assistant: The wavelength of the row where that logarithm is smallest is 6298.29 angstroms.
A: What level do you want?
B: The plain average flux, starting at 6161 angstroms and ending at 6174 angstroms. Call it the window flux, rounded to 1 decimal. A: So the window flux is 24.4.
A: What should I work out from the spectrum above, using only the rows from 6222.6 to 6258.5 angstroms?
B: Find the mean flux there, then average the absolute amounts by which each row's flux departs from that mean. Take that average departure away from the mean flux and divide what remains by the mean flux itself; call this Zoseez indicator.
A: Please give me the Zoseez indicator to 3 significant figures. 0.970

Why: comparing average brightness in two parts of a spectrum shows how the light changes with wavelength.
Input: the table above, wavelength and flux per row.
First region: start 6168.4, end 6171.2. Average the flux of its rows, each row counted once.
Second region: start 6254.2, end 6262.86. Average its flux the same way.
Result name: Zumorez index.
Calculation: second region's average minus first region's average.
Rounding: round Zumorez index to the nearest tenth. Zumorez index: -0.2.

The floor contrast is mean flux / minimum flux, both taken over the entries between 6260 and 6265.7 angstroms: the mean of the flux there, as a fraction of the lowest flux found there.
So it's 1.03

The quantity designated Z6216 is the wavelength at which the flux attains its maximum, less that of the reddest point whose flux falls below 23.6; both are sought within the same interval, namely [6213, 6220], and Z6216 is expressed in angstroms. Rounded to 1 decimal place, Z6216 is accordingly -5.7 angstroms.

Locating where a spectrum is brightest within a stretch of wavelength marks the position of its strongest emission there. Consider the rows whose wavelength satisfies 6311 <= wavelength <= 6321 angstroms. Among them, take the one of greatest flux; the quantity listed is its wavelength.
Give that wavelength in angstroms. 6314.26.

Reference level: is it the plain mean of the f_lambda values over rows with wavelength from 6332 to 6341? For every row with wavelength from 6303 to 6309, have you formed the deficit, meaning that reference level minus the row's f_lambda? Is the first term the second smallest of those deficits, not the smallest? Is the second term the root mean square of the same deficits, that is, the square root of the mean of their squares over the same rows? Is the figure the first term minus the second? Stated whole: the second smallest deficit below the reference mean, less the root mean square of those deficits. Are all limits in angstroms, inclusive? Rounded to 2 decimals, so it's -0.12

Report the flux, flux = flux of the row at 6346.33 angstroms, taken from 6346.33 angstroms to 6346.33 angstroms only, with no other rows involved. 24.9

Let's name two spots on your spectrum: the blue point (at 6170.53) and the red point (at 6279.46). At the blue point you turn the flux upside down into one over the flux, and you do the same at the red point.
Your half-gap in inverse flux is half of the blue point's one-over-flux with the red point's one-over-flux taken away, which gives -0.0020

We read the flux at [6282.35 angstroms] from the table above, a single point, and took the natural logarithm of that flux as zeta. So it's 3.04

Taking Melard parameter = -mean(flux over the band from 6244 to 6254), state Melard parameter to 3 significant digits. -24.9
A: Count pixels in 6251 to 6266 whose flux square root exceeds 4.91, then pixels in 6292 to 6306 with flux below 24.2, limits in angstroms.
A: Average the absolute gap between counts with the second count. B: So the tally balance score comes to 6.5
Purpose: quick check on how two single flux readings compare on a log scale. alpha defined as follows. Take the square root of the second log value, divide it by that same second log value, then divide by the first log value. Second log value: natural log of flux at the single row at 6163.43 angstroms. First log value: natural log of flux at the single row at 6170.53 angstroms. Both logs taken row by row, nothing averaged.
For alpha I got 0.1758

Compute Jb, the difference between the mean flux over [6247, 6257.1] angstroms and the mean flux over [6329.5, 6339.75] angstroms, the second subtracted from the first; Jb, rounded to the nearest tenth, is -1.7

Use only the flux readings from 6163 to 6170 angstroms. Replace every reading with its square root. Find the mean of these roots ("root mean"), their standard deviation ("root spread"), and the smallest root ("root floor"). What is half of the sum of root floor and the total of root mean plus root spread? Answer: 4.93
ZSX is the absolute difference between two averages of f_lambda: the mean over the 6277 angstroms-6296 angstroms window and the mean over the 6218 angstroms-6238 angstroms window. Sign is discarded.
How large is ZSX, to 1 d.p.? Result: 2.7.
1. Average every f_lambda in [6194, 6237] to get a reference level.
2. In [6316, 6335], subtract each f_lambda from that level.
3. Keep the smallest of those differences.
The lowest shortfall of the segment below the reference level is -1.8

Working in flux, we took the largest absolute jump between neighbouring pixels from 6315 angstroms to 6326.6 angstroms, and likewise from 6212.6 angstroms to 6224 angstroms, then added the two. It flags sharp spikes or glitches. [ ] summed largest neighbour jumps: 2.7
